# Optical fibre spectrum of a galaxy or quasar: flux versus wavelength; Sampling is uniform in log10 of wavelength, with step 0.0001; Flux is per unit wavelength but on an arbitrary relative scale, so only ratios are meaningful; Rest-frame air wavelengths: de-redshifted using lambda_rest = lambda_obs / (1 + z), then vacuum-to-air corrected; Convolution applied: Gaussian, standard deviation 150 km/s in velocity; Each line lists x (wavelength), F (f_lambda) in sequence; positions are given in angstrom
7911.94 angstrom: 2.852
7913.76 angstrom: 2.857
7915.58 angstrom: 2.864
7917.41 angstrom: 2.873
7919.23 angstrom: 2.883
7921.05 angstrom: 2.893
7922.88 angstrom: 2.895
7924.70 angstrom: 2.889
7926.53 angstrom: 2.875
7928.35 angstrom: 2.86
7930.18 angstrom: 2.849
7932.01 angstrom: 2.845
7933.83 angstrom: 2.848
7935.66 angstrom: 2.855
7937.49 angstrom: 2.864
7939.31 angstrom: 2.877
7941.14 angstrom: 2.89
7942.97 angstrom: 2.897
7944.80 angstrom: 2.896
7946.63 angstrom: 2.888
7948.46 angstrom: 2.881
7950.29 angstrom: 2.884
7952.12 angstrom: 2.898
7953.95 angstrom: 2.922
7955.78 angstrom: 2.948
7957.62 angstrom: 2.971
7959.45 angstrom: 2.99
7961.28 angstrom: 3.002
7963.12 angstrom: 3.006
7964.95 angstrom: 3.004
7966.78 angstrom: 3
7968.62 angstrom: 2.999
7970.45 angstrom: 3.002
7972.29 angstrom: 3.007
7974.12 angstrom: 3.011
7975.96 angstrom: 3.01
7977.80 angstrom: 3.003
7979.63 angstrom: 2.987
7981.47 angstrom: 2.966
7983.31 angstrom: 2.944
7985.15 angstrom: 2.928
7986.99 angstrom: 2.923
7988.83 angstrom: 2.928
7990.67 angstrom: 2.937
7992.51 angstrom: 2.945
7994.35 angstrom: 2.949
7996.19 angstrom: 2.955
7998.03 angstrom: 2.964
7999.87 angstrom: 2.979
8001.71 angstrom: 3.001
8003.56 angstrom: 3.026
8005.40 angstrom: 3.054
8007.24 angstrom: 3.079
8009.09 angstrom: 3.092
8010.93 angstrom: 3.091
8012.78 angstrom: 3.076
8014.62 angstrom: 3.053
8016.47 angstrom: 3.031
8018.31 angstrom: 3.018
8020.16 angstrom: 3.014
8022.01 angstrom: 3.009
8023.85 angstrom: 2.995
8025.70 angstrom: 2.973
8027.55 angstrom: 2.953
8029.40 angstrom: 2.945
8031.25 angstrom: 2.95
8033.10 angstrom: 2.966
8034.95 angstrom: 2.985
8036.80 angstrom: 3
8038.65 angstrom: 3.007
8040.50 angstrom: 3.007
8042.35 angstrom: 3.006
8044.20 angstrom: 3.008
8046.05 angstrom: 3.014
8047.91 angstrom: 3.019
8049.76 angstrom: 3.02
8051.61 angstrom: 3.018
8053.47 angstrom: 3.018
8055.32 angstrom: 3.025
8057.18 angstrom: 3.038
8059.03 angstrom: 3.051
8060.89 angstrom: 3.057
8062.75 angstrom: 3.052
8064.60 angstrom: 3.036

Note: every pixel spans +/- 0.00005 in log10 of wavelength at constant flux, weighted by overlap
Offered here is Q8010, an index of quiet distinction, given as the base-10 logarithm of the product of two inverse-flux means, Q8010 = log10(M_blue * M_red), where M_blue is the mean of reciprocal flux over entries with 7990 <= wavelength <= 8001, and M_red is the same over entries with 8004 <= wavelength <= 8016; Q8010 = -0.958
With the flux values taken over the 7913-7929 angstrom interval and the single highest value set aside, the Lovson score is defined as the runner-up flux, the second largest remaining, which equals 2.893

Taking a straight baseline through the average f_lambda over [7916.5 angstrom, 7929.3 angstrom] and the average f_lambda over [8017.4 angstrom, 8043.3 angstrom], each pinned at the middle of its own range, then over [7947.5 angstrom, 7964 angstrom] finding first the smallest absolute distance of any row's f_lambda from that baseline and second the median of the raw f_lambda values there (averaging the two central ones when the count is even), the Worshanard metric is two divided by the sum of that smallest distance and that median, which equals 0.676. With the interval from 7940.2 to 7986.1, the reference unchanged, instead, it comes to 0.673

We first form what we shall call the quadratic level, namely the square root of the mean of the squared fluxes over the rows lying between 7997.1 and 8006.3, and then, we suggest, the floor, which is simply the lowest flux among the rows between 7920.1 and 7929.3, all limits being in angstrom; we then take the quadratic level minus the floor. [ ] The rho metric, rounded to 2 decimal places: 0.14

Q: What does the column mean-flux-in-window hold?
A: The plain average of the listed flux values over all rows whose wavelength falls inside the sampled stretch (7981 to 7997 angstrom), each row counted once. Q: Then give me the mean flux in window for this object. 2.94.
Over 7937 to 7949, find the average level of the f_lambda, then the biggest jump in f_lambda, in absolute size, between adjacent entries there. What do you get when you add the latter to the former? 2.90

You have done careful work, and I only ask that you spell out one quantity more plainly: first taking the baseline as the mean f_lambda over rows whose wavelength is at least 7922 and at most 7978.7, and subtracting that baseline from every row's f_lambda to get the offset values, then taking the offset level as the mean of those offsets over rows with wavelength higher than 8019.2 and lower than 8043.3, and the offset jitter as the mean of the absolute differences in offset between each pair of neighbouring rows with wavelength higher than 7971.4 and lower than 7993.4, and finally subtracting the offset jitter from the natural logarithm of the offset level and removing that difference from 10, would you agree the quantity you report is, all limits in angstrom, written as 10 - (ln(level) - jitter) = 12.87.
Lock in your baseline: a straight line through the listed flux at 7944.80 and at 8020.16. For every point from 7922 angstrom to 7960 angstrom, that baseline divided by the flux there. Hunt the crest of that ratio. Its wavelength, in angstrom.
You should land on 7932.01 angstrom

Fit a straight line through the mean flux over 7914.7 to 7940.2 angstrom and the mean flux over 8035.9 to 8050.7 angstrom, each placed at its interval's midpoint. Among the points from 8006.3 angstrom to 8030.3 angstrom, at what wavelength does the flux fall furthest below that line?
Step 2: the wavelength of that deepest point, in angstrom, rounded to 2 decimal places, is 8029.40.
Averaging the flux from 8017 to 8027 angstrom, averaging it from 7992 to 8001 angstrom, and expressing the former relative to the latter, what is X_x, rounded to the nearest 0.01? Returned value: 1.01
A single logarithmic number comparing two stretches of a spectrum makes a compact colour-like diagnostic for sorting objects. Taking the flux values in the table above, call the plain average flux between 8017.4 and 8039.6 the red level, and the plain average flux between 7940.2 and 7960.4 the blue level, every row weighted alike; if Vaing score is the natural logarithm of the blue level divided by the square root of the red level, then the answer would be 0.523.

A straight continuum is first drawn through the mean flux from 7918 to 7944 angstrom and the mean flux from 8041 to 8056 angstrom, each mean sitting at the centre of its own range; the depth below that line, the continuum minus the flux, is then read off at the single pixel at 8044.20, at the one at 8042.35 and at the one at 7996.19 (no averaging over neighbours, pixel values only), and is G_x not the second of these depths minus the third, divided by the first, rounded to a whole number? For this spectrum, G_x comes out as 2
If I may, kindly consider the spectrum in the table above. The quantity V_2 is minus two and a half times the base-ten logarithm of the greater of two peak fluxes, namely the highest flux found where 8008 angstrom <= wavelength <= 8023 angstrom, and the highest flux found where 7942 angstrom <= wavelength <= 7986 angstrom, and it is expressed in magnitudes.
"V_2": -1.226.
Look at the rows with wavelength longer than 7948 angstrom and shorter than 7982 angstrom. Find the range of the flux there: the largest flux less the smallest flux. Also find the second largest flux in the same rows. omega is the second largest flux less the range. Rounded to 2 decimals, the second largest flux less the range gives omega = 2.88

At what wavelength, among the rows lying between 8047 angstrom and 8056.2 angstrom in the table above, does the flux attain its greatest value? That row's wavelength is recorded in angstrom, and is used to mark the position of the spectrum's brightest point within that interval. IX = 8055.32 angstrom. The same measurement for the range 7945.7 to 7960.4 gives 7959.45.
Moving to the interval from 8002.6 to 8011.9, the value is 8009.09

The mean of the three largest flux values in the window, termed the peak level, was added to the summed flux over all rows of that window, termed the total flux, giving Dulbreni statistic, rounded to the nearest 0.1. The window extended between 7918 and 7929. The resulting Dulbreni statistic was 20.2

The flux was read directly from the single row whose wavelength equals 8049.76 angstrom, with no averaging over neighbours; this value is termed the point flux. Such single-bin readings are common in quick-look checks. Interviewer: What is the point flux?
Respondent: 3.02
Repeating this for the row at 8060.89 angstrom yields 3.057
